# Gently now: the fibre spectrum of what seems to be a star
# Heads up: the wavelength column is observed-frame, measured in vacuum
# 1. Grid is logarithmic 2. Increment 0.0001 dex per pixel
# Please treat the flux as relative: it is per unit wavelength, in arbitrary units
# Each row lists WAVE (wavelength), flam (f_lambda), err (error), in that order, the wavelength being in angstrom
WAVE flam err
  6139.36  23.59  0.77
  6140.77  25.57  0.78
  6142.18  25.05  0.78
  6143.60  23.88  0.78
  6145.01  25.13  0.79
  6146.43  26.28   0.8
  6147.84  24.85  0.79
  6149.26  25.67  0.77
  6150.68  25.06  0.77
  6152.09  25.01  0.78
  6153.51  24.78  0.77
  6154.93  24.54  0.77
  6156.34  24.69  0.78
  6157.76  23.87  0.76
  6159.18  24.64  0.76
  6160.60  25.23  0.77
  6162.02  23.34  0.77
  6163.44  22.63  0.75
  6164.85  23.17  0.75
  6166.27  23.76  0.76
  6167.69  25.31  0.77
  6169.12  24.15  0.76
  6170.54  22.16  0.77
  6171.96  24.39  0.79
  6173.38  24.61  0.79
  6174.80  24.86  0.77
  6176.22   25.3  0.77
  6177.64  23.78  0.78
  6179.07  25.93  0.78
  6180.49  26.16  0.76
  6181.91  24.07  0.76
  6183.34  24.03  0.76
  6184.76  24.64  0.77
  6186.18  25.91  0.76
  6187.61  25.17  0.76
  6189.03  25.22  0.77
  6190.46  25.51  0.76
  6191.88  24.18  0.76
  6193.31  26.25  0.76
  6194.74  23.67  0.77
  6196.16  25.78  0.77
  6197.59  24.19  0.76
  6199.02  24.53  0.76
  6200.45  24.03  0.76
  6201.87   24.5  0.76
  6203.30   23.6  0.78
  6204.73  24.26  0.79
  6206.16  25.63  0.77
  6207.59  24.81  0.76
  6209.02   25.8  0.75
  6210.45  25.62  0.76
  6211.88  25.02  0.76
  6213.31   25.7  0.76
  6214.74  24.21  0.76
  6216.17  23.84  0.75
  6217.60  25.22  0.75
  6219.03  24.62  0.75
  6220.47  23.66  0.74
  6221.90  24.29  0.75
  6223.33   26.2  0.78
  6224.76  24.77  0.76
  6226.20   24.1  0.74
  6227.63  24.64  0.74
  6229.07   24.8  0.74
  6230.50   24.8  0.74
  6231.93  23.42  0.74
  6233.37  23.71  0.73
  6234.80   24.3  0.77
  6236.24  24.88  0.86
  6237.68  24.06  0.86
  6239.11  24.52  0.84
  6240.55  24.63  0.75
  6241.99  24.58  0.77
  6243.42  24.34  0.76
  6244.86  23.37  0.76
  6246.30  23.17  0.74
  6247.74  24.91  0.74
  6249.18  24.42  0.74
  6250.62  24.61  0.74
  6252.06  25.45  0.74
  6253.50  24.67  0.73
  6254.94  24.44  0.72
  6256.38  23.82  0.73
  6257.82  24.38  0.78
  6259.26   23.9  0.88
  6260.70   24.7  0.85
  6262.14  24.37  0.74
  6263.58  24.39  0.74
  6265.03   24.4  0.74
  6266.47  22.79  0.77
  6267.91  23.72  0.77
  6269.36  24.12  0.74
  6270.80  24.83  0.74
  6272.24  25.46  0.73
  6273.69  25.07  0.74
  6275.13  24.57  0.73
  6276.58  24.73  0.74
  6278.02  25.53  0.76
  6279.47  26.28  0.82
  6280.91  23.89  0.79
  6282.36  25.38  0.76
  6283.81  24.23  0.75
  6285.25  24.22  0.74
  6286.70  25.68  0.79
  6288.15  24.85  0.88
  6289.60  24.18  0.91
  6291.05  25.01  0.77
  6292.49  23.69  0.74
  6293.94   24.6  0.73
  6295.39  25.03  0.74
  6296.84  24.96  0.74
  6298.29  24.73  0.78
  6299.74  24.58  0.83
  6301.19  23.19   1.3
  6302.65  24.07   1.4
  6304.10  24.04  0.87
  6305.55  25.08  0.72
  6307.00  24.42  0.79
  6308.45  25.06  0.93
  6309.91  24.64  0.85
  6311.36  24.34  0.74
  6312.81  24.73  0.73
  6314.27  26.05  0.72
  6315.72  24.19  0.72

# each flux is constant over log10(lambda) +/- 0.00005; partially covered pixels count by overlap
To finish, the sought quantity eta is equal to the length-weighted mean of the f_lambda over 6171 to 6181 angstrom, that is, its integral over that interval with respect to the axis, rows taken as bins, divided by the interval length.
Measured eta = 24.9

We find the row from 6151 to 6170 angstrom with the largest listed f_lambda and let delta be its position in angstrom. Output 6167.69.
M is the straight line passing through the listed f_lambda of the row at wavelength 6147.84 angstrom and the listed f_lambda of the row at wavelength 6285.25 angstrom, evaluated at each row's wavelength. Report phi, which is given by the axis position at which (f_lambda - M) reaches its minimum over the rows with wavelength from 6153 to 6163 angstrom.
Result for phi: 6162.02 angstrom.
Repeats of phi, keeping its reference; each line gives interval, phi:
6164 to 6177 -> 6170.54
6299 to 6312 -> 6301.19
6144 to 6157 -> 6154.93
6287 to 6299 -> 6292.49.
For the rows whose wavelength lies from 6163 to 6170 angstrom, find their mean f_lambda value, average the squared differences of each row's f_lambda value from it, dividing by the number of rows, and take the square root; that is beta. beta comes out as 0.9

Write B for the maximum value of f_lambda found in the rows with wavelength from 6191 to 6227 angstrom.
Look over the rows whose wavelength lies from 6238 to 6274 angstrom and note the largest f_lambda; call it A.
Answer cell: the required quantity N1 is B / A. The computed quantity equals 1.03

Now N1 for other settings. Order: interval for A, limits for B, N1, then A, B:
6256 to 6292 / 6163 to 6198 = 1.00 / 26.28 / 26.25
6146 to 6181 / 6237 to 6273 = 0.97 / 26.28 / 25.46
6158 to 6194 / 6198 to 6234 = 1.00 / 26.25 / 26.2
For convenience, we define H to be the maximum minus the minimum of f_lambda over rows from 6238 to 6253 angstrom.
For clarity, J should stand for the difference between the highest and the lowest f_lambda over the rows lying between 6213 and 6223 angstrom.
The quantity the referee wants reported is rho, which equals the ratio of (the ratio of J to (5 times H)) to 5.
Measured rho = 0.036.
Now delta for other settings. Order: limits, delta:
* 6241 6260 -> 6252.06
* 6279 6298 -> 6279.47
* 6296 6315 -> 6314.27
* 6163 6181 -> 6180.49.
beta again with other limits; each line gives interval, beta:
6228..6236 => 0.6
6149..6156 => 0.4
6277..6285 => 0.9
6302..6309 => 0.5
